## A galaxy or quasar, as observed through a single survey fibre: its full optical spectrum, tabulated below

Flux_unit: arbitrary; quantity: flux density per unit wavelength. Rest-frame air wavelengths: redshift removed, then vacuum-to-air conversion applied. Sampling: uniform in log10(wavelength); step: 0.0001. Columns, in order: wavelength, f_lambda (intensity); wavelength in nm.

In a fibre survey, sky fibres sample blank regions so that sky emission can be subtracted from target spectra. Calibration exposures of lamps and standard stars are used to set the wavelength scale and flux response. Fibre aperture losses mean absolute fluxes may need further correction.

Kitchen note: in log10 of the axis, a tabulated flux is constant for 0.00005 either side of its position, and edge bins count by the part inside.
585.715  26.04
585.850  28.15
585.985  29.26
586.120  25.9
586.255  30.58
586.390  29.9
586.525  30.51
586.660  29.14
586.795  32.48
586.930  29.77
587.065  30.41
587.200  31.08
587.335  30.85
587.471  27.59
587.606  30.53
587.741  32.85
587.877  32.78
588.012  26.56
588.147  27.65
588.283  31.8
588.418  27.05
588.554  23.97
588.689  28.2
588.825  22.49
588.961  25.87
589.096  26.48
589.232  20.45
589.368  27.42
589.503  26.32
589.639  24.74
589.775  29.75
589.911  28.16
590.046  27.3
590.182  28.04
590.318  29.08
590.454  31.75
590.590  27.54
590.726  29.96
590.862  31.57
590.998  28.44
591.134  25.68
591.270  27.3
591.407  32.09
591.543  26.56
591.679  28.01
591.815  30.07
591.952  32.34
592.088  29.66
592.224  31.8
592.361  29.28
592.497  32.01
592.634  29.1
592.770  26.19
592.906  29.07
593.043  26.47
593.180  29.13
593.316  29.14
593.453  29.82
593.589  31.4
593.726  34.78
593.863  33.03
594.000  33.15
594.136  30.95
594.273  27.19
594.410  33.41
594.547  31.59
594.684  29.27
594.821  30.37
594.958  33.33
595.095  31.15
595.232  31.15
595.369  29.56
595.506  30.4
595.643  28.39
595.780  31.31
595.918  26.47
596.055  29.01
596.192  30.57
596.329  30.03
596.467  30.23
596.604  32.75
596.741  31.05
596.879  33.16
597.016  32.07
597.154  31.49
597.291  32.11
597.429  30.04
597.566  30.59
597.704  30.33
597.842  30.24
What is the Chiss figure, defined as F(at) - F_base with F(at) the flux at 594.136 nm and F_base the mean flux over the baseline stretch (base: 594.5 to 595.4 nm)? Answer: 0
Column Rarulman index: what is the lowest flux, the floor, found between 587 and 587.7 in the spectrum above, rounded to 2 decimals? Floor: 27.59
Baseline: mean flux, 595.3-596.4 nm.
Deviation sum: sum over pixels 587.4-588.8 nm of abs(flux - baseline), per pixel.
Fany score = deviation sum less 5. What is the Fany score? 21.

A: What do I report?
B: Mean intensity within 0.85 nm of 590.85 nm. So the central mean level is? 28.7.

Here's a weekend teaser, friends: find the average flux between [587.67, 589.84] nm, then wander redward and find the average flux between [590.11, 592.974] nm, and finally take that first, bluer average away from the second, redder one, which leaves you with 2.2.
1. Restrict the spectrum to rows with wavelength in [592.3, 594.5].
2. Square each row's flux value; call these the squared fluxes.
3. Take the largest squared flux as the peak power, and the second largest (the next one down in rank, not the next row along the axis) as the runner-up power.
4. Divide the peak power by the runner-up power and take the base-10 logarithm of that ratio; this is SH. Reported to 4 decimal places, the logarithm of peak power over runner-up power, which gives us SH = 0.0349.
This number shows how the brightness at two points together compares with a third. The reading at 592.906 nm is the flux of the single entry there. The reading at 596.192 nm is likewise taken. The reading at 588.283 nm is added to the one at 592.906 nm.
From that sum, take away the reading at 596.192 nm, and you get 30.3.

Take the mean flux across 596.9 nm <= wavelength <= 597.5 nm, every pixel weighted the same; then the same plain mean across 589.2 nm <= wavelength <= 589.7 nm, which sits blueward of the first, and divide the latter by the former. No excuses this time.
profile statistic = 0.79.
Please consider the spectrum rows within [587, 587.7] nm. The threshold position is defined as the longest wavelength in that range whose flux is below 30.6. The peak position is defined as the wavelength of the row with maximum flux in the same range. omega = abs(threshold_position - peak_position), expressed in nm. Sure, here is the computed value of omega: 0.41 nm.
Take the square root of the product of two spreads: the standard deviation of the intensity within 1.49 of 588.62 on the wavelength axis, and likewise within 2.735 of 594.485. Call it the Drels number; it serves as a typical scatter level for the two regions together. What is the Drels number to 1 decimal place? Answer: 2.5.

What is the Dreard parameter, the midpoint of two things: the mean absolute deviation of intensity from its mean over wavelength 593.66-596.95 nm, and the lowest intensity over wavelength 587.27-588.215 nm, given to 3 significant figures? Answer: 14.1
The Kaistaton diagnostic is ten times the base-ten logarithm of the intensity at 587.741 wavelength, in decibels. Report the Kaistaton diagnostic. 15.2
